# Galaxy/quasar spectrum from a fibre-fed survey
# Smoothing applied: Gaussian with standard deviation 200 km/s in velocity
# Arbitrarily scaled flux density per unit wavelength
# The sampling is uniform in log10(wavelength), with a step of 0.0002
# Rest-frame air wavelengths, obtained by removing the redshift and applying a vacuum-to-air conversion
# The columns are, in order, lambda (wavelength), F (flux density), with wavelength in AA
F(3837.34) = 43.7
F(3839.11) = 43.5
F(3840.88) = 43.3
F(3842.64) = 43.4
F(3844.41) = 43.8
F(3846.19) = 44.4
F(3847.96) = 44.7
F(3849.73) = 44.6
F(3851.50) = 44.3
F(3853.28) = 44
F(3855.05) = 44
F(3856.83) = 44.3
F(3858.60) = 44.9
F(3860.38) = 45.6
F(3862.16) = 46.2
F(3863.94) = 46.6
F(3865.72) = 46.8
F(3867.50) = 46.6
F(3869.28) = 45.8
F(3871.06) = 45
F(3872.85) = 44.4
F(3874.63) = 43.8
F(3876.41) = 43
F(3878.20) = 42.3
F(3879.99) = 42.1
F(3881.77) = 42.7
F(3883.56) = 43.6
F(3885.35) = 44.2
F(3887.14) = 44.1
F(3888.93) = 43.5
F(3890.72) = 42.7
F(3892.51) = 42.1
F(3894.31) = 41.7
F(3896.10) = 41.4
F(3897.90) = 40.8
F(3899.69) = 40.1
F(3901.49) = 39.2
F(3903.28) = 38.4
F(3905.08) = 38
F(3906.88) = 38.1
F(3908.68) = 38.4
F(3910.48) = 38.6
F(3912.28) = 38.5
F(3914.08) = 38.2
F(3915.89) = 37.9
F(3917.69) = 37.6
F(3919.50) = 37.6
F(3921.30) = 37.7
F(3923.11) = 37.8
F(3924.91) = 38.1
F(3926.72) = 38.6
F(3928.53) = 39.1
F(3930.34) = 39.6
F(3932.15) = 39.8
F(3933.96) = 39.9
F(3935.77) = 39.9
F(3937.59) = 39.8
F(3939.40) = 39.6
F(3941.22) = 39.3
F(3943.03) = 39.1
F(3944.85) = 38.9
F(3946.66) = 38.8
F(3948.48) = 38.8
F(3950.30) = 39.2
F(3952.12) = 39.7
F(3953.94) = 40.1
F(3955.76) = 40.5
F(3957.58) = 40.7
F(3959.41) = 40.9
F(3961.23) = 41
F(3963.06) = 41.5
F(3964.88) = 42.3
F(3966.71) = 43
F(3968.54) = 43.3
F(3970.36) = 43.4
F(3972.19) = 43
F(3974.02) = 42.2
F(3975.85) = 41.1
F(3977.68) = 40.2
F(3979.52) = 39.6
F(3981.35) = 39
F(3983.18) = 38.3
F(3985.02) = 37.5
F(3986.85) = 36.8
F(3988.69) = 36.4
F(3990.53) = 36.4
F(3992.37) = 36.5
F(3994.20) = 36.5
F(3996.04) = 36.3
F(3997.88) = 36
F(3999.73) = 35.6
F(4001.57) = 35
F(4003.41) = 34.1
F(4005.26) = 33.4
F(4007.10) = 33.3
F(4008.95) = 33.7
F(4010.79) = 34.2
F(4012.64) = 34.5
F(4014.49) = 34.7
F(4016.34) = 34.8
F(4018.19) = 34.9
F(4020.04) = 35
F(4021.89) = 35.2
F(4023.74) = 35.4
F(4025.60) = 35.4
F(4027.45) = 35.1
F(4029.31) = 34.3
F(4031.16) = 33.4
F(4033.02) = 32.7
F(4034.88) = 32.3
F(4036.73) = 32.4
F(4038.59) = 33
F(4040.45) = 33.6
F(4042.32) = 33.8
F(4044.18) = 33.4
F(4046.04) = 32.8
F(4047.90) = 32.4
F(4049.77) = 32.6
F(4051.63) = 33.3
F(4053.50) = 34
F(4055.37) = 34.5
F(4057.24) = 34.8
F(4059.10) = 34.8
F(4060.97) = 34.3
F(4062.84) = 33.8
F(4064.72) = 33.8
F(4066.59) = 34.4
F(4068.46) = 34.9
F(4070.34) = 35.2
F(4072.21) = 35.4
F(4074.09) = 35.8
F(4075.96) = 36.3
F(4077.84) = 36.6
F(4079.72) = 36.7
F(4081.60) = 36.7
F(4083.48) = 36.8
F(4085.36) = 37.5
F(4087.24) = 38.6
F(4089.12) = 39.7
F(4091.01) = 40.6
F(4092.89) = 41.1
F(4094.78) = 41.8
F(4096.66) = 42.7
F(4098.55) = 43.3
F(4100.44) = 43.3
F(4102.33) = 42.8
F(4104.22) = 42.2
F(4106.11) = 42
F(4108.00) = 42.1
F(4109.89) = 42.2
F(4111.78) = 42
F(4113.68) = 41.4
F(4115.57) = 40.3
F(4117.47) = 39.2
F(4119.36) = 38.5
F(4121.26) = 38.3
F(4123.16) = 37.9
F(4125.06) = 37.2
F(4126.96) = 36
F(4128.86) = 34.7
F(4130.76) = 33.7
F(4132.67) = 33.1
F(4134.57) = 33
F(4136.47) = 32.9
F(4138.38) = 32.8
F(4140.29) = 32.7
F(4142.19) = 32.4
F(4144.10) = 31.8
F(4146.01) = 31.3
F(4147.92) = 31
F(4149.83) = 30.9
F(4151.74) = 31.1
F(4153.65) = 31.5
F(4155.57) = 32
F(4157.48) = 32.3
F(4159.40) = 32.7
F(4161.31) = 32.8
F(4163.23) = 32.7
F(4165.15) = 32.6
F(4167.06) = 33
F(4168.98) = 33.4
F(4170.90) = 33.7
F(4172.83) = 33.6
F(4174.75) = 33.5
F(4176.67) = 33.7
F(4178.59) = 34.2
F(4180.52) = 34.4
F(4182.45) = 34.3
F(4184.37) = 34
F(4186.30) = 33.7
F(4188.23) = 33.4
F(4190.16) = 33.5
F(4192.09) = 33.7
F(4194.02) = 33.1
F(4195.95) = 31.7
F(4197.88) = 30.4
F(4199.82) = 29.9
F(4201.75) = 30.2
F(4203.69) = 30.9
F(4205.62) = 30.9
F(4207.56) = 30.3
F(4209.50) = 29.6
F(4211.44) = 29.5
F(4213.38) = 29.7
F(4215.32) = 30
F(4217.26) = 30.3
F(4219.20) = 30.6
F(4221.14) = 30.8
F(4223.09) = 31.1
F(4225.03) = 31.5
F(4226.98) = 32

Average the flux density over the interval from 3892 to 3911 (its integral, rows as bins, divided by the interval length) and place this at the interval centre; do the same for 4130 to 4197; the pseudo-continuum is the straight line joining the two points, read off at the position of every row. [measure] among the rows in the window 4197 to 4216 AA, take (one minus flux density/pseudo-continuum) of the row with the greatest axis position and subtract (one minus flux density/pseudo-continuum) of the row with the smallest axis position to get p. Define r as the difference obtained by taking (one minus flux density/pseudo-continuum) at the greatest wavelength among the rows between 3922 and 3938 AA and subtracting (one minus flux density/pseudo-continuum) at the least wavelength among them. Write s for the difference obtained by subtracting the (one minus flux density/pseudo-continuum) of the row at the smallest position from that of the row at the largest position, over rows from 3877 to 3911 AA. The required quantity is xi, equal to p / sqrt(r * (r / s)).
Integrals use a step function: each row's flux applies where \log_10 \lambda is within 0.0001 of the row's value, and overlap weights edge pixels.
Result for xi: 0.00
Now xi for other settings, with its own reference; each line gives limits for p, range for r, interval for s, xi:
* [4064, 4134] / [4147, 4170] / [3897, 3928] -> -0.06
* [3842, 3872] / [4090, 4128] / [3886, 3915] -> -0.20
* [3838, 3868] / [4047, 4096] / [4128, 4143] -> -0.08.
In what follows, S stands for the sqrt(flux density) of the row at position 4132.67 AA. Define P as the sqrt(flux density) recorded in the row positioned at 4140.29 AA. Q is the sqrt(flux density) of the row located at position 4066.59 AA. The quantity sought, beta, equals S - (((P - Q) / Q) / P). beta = 5.76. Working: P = 5.72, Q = 5.87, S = 5.8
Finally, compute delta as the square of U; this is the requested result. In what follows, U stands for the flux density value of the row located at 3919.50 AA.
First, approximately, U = 37.6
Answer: 1414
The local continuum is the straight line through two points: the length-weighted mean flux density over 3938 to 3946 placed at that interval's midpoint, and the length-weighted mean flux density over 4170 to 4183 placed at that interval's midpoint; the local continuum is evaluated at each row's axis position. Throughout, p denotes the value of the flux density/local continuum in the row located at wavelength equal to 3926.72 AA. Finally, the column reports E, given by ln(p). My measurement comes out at -0.03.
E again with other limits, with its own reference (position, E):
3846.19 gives 0.07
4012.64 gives -0.09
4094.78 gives 0.16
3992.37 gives -0.04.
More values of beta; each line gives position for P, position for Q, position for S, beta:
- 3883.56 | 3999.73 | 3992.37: 6.03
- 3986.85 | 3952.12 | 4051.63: 5.78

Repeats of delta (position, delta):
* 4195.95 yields 1005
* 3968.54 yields 1875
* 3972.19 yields 1849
